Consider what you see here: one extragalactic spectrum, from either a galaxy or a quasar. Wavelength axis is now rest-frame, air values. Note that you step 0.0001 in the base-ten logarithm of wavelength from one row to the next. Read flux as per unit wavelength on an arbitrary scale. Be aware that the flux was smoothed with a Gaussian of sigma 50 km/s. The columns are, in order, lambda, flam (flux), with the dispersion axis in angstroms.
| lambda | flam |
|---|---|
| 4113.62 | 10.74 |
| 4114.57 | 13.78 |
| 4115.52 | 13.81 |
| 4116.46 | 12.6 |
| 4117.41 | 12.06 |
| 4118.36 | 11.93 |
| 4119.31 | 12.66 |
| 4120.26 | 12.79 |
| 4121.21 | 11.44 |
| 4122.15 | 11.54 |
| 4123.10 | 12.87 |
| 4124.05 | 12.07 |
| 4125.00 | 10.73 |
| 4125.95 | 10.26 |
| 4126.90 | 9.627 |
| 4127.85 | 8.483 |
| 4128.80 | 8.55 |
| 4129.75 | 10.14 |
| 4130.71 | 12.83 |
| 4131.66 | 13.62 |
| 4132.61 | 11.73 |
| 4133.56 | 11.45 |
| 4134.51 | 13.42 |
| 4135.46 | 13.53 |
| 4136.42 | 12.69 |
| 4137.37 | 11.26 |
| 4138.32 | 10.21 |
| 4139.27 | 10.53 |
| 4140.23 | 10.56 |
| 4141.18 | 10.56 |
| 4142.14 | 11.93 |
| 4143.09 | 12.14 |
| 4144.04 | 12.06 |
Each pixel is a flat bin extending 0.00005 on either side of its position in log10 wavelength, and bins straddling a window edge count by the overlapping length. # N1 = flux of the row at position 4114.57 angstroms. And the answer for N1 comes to 13.78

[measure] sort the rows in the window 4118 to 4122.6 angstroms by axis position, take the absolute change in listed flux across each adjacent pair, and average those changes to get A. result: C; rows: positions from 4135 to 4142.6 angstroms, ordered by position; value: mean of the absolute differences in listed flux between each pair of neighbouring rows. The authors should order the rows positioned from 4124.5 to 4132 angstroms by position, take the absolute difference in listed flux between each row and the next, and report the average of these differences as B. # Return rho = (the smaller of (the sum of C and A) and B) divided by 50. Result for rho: 0.021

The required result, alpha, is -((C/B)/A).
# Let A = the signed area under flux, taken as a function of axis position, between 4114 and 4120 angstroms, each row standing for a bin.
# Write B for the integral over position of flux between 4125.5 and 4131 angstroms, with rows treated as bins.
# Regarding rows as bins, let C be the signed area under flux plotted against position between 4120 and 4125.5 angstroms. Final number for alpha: -0.016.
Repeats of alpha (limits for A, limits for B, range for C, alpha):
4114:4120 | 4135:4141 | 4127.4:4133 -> -0.012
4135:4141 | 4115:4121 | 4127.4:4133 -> -0.012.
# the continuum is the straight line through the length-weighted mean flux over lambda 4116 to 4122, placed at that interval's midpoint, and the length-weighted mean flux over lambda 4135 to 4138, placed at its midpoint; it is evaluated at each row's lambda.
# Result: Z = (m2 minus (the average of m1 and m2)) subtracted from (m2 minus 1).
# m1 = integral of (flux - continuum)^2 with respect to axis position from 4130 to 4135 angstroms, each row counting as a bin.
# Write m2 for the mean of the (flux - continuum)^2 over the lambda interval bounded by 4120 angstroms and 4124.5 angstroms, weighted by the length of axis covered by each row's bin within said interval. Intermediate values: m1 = 5.1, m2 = 0.4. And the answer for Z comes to 2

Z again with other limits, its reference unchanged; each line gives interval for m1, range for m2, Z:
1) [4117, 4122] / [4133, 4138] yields 0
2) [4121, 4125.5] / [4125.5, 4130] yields 5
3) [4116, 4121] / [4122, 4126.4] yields 0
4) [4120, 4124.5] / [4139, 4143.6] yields 1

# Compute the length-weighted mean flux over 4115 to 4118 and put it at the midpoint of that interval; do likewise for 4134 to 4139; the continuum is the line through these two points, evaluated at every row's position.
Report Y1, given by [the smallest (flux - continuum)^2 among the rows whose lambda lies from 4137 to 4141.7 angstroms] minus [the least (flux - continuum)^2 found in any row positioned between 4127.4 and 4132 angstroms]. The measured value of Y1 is 0.5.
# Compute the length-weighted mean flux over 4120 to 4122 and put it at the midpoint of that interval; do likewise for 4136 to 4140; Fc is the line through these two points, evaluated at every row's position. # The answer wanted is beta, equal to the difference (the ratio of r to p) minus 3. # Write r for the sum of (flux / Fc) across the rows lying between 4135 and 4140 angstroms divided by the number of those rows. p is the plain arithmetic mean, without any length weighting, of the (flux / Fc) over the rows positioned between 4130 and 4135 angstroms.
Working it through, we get -2.06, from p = 1.11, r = 1.04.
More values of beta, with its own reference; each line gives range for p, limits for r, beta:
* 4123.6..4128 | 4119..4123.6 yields -1.83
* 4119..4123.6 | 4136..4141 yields -2.03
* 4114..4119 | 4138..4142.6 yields -2.07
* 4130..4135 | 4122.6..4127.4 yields -2.15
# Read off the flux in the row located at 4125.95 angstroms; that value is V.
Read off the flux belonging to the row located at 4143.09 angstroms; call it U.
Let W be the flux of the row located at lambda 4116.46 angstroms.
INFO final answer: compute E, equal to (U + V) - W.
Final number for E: 9.8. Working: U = 12.14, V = 10.26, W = 12.6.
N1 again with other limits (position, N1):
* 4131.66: 13.62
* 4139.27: 10.53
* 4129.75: 10.14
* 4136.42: 12.69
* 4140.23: 10.56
